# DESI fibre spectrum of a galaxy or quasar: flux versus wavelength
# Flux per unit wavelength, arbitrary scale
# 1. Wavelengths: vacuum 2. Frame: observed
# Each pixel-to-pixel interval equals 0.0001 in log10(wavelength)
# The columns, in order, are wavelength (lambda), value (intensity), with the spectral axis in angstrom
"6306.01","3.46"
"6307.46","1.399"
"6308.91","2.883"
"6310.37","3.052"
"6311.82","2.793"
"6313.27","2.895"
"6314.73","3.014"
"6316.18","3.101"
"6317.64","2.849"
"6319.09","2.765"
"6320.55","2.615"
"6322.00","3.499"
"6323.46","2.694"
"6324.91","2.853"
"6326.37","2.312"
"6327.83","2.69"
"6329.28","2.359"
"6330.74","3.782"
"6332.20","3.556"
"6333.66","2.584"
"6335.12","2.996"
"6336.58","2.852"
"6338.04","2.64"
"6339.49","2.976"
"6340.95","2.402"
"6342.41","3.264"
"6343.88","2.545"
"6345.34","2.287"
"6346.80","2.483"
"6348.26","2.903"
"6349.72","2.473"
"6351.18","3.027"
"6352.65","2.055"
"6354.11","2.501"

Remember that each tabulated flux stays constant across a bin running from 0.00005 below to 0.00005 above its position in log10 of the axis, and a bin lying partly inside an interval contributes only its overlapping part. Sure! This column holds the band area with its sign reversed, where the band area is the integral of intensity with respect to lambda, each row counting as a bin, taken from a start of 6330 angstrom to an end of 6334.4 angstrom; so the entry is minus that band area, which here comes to -14.5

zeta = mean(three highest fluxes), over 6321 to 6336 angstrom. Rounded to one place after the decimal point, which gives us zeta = 3.6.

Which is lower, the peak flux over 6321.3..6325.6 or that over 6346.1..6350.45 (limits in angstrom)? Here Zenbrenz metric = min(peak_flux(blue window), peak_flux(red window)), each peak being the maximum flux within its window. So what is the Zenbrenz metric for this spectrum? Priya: 2.90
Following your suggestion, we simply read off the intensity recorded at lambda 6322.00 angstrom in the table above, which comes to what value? 3.499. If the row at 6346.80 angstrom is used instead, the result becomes 2.483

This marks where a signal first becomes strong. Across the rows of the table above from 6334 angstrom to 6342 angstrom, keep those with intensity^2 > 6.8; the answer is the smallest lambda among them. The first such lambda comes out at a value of 6335.12 angstrom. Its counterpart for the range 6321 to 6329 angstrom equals 6322.00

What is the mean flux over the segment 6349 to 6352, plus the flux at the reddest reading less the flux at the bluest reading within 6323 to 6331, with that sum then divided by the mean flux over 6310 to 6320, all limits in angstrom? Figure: 1.31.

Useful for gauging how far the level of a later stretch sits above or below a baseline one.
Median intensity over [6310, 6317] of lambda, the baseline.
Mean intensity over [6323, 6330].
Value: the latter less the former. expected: -0.43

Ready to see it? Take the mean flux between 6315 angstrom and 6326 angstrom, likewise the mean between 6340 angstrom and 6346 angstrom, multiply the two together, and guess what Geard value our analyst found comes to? 7.64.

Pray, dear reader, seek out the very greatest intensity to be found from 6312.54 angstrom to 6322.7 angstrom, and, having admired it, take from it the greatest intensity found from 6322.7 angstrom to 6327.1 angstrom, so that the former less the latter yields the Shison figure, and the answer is 0.65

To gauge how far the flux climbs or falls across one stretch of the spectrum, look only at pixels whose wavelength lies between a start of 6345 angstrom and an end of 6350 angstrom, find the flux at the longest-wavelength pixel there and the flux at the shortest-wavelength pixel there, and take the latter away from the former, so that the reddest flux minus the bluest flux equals 0.19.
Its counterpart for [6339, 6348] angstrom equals -0.49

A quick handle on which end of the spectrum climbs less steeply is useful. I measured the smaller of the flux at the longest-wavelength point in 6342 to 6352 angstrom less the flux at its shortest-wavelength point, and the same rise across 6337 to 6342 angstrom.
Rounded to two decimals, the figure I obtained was -0.24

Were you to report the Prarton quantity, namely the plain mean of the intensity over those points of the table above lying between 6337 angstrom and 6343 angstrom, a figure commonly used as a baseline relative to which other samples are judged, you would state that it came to 2.82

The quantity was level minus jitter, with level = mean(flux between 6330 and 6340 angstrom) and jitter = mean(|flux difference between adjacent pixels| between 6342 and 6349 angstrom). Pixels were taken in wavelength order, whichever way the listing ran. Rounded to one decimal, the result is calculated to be 2.7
